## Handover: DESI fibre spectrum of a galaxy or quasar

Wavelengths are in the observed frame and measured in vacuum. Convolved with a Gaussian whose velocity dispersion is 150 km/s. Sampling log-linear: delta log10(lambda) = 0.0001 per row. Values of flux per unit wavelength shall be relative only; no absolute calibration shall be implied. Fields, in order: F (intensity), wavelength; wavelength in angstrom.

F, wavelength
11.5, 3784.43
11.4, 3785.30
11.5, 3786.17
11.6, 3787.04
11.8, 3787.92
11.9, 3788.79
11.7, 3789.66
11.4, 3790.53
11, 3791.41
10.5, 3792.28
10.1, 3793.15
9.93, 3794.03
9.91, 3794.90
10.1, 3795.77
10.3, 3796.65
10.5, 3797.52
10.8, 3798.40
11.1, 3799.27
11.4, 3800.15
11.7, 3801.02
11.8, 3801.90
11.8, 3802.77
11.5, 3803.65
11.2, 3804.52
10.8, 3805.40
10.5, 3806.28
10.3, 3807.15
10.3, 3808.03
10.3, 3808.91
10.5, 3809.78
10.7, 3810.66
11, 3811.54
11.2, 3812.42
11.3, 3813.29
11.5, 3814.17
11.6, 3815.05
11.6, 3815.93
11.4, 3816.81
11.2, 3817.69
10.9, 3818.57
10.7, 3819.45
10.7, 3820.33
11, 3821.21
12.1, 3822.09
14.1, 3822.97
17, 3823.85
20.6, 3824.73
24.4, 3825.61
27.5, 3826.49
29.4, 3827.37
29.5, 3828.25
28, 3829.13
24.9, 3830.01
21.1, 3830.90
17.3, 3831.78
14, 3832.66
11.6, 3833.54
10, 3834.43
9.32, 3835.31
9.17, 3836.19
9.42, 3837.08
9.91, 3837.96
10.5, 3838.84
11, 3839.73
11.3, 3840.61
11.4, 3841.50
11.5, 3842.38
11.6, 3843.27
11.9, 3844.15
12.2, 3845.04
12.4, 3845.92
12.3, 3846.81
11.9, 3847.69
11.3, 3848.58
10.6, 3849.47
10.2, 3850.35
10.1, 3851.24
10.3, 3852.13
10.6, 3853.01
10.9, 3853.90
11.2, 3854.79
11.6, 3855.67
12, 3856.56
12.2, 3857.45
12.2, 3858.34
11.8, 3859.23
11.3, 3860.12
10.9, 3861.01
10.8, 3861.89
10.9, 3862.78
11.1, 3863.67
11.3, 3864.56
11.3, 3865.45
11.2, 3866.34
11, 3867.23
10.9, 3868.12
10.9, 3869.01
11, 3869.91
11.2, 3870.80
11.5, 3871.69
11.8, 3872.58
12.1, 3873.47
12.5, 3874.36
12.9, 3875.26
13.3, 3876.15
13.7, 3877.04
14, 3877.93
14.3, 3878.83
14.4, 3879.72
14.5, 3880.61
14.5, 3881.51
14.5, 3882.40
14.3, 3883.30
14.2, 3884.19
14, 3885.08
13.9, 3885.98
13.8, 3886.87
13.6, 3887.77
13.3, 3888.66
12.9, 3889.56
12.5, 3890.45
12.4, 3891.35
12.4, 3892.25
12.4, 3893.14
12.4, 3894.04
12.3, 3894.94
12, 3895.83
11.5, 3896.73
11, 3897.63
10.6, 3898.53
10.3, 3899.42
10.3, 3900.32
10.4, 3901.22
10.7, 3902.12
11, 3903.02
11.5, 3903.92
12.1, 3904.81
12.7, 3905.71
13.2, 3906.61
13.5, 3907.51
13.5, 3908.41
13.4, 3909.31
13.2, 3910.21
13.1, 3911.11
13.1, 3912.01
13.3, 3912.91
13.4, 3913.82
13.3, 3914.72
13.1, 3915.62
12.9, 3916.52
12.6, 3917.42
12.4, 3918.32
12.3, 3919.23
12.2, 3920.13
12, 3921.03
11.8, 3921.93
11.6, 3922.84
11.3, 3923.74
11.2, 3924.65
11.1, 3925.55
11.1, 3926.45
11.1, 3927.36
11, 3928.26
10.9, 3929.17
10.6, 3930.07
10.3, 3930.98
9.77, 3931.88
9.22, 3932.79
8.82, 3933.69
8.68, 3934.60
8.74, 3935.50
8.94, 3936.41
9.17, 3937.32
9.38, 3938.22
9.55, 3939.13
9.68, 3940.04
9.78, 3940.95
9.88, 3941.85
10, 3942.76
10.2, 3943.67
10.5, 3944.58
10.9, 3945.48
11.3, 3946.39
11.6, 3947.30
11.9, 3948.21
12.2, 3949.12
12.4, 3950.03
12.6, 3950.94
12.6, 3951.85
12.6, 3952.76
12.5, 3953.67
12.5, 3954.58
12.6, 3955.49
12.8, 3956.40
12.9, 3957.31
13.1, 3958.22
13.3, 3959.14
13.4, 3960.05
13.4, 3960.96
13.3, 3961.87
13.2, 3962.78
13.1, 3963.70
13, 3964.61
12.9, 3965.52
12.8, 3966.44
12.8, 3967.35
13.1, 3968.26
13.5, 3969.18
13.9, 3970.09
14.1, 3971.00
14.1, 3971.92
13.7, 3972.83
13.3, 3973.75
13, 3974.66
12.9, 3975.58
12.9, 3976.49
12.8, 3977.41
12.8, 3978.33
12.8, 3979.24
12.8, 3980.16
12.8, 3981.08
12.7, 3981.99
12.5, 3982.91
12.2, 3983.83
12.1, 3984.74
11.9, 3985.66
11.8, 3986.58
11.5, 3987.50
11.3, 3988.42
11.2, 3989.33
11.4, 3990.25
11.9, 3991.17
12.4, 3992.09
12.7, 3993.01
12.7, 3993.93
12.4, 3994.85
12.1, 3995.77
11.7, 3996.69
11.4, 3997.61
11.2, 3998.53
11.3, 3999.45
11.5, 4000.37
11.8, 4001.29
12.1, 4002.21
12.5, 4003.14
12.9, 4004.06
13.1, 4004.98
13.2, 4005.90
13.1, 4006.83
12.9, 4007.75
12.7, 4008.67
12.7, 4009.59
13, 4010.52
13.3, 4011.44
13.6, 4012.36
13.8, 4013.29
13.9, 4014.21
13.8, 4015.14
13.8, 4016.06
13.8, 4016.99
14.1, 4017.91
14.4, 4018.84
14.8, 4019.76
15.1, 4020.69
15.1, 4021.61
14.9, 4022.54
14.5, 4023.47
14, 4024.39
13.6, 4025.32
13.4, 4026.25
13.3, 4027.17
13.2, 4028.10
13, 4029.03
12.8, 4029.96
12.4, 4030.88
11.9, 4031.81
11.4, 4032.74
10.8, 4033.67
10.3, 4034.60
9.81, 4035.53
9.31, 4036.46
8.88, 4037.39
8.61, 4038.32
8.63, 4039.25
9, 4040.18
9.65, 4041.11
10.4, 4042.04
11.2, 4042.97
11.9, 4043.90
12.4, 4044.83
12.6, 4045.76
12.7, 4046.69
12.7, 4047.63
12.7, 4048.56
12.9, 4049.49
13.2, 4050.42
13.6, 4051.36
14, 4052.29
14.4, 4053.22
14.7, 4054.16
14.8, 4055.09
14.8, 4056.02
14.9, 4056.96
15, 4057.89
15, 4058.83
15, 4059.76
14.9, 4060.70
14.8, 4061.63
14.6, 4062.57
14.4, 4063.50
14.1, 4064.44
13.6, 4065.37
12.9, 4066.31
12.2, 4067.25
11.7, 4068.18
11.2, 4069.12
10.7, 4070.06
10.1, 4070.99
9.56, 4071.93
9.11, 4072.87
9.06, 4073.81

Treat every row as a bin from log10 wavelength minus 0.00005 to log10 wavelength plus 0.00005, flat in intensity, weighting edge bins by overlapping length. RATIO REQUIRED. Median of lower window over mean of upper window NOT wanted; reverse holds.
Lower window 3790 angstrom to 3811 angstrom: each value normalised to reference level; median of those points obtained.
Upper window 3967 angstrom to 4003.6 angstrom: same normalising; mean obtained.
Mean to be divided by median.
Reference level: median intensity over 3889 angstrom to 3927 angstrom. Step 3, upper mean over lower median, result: 1.2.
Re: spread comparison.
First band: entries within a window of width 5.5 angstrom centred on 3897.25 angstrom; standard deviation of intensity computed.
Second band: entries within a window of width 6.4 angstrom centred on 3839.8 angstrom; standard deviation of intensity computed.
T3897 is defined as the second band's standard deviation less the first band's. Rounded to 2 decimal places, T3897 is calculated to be 0.02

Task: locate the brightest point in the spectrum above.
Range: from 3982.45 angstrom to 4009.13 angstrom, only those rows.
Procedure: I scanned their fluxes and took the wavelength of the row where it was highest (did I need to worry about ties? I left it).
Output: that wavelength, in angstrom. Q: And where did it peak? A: 4005.90 angstrom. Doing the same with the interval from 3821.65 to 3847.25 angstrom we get 3828.25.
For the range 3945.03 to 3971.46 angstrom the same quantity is 3971.00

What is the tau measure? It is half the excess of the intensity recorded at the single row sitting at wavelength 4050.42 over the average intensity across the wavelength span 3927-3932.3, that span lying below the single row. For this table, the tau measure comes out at 1.3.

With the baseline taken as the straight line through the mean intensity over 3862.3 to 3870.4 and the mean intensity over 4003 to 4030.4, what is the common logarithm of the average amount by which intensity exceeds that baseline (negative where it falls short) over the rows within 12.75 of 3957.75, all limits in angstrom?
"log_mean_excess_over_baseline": -1.0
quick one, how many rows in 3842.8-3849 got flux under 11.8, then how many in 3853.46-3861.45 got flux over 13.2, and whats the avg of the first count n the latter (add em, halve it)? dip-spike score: 1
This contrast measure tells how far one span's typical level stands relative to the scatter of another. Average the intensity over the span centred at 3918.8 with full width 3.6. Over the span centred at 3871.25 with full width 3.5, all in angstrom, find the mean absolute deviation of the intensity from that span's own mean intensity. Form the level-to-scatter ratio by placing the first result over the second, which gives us 45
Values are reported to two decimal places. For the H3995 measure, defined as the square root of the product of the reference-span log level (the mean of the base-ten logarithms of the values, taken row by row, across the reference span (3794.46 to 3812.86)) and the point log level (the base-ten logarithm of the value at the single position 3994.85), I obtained 1.06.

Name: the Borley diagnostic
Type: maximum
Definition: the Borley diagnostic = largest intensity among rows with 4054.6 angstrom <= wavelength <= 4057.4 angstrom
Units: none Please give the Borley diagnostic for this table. 14.9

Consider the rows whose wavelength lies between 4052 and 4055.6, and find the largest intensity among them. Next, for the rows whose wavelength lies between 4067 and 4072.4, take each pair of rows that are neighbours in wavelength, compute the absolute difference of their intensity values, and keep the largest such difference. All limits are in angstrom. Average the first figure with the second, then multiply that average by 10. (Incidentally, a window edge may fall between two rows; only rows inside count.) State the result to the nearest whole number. 77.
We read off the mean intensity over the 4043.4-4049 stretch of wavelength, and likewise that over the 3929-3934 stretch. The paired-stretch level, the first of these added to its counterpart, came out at 22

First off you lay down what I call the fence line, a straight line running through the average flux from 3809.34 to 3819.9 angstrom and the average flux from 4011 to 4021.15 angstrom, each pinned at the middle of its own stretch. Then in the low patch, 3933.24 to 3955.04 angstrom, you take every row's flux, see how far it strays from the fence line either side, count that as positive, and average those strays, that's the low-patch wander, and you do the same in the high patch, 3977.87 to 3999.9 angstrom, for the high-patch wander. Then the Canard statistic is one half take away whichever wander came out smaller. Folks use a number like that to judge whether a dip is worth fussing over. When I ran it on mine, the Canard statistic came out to -1.1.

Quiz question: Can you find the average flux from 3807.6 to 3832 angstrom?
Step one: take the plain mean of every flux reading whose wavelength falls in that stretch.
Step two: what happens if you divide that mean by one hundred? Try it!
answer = 0.158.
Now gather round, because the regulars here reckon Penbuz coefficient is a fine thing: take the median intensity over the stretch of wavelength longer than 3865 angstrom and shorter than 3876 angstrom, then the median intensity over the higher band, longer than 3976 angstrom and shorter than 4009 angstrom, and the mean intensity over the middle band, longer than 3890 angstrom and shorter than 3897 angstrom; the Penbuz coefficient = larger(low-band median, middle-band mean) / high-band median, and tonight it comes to 0.99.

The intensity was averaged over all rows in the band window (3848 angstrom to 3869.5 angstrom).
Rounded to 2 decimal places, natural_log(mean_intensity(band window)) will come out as 2.41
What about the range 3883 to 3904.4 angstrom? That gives 2.50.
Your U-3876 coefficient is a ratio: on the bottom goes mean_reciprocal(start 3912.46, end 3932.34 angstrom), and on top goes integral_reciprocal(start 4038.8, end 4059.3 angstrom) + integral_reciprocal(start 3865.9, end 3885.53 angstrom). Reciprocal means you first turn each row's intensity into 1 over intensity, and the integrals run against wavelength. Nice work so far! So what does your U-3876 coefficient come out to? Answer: 37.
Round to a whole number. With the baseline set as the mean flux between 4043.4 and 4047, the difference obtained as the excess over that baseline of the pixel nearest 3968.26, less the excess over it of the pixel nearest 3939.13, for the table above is 4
